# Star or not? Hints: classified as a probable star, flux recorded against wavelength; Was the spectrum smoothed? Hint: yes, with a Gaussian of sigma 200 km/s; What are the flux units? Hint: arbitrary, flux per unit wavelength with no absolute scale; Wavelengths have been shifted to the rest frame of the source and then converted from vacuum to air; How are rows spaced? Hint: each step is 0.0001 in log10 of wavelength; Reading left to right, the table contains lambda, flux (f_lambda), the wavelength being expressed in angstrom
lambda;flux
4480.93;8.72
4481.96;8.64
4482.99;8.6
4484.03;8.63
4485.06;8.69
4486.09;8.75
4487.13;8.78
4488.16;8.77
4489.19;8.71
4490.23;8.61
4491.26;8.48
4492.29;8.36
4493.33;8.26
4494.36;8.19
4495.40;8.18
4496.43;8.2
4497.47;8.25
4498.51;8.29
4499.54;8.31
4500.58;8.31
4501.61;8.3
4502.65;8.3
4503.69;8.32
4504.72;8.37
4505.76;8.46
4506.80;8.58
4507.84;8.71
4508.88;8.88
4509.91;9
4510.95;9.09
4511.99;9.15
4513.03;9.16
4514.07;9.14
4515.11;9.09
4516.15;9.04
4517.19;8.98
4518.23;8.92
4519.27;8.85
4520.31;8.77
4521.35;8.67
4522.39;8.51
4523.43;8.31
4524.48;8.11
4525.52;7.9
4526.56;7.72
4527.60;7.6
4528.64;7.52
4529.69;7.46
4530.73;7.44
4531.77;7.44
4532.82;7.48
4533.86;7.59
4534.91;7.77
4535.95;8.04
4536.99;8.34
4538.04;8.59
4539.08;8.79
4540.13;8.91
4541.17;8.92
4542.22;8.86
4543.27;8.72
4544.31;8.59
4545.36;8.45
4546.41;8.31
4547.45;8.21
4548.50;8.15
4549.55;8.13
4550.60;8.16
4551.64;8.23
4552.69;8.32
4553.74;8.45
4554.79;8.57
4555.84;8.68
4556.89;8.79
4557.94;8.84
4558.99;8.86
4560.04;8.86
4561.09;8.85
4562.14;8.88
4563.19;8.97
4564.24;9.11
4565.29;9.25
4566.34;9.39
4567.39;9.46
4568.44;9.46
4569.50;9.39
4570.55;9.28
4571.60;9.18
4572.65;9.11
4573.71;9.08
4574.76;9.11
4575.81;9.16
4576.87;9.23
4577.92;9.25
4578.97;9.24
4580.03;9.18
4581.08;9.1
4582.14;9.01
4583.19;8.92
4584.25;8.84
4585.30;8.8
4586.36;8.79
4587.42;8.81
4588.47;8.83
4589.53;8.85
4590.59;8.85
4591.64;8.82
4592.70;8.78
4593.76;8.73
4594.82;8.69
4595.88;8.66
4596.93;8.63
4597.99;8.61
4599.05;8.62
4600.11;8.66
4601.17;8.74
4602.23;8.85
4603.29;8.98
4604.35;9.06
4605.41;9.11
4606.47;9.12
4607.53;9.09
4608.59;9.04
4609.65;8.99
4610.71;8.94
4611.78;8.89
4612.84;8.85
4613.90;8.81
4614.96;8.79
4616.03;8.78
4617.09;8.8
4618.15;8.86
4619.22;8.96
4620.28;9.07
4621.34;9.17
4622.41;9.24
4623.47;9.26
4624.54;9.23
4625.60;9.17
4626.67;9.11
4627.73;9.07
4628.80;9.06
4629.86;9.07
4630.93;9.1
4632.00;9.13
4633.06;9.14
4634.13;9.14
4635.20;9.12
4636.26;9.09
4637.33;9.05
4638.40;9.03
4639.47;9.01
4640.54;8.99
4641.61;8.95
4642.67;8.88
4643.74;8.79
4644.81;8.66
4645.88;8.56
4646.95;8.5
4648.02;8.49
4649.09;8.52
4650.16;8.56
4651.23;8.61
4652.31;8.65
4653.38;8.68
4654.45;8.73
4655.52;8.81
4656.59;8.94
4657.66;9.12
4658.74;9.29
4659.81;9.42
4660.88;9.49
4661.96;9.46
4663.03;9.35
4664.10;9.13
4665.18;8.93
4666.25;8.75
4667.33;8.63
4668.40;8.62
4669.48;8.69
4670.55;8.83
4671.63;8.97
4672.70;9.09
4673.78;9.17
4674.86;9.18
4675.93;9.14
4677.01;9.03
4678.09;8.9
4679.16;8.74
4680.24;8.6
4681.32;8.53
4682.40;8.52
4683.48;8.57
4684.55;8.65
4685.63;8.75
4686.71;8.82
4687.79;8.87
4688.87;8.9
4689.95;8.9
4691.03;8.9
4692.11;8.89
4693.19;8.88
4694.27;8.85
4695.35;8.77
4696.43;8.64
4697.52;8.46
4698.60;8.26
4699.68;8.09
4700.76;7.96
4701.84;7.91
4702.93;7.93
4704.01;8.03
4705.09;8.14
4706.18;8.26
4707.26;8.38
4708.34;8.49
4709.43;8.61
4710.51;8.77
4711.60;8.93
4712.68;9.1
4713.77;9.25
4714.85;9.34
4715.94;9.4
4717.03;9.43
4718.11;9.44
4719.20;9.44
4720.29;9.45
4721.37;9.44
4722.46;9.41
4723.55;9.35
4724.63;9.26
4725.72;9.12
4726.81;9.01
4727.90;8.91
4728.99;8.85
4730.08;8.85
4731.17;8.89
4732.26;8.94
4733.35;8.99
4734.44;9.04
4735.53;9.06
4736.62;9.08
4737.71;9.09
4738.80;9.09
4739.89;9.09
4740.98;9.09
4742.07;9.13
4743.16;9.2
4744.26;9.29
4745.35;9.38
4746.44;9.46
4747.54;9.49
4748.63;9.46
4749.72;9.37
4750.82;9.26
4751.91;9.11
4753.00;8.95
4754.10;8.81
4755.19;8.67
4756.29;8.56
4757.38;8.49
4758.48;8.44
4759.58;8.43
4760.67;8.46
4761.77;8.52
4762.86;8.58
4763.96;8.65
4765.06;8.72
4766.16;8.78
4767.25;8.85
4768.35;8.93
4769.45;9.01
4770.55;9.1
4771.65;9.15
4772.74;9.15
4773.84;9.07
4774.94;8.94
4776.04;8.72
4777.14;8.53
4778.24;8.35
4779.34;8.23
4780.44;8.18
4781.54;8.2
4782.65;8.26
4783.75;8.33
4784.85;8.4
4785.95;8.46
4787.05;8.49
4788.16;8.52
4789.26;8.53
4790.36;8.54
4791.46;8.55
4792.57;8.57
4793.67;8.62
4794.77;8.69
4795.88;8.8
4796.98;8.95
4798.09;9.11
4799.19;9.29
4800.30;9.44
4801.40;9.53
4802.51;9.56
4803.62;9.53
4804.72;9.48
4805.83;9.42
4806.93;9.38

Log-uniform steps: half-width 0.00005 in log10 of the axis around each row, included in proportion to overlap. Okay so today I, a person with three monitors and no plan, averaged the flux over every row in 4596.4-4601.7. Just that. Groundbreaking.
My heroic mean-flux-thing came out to 8.7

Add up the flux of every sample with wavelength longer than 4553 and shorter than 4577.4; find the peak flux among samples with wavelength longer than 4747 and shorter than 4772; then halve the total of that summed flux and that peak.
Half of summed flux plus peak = 109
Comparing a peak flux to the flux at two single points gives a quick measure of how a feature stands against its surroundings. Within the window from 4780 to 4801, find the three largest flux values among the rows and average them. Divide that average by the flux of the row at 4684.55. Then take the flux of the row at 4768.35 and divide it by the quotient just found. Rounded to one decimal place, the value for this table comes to 8.3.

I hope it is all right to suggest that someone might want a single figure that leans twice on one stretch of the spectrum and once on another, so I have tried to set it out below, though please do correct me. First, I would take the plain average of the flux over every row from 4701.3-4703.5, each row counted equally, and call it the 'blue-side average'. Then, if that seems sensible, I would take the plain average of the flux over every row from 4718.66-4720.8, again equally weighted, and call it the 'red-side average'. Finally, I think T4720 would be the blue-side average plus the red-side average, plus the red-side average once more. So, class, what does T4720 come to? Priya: 26.8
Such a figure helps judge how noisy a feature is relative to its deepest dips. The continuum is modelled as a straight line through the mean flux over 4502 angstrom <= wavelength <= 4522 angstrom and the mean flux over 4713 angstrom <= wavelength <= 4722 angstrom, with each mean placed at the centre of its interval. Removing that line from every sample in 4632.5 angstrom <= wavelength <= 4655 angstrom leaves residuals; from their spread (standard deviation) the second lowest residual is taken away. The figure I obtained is 0.94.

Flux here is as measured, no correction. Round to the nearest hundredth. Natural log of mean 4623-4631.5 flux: 2.21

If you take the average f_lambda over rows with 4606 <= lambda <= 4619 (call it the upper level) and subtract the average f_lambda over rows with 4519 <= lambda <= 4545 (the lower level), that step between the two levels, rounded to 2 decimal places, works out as 0.72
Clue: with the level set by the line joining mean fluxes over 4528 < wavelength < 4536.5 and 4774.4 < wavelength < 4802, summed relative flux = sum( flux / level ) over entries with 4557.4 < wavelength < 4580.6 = 26.0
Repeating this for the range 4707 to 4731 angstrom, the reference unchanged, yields 23.9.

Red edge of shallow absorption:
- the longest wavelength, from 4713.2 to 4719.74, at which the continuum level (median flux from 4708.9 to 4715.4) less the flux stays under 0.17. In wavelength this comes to 4719.20 angstrom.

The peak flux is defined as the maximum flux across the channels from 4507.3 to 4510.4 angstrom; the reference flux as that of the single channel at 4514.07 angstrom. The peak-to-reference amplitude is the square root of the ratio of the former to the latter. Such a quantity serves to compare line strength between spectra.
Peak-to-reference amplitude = 0.99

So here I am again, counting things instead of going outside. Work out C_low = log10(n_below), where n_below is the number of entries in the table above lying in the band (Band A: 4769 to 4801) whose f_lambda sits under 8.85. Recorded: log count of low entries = 1.3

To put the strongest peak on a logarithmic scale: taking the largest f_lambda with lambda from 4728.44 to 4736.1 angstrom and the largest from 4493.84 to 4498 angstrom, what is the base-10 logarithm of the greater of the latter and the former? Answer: 0.957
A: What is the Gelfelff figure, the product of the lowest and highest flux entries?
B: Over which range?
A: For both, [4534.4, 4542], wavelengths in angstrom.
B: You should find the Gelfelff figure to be 69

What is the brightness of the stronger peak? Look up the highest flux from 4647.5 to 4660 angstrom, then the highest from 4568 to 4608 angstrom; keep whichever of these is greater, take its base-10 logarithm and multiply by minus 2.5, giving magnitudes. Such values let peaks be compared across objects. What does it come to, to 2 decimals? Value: -2.44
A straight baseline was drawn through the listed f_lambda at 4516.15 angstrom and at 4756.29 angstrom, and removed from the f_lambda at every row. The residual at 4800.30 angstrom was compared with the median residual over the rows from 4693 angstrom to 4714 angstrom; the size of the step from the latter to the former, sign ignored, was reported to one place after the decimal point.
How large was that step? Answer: 1.2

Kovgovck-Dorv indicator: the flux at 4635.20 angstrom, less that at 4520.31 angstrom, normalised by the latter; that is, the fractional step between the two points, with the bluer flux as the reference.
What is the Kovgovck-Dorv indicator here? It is 0.040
